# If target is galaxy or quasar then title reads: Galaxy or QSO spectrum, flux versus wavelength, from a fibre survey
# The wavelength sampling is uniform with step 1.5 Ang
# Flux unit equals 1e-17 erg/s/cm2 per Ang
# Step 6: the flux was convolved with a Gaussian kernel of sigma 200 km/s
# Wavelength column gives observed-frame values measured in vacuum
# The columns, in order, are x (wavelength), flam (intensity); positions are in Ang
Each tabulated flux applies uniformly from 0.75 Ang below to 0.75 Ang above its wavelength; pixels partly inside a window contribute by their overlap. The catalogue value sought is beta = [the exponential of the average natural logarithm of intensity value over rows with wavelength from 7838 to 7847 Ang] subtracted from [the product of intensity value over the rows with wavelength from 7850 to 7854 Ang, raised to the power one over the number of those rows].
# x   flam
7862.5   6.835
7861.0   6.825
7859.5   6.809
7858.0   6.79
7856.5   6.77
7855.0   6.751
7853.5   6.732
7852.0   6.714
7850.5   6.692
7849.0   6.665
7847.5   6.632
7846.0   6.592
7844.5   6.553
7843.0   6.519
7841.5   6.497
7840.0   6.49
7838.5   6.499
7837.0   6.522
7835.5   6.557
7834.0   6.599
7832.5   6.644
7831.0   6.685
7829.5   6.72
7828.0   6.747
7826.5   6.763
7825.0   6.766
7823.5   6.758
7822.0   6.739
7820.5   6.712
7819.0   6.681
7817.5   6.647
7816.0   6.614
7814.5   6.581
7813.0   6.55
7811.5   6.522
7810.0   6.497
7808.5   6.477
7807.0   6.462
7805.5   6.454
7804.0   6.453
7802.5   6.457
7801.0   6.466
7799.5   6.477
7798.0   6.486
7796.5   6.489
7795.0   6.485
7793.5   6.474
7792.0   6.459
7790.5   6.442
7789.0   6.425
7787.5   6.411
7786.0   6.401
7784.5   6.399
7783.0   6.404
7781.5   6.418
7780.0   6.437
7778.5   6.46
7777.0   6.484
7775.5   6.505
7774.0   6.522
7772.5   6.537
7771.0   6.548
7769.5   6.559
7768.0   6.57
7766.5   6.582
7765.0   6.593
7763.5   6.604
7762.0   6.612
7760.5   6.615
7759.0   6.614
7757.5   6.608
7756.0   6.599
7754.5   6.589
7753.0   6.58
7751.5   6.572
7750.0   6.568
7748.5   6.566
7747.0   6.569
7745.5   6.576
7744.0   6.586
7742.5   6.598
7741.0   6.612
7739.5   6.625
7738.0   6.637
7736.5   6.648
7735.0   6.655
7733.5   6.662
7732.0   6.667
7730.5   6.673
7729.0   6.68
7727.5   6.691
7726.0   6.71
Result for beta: 0.19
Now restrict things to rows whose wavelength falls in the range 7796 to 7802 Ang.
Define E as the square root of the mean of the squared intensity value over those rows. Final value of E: 6.48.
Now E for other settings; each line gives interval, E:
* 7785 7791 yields 6.42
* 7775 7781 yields 6.47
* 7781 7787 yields 6.41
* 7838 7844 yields 6.50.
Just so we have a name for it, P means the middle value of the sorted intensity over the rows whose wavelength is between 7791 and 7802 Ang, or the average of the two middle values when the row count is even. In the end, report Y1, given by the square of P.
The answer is 42.0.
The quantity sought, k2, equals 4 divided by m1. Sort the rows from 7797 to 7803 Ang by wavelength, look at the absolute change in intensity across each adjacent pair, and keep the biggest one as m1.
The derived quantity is 364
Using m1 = 0.0110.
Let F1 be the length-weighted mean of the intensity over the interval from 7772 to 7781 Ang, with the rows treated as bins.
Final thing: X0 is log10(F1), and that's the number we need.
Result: 0.812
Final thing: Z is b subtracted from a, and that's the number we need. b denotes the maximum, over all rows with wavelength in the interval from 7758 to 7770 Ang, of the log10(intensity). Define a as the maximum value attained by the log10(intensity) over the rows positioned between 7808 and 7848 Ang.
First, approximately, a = 0.830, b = 0.821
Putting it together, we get 0.0098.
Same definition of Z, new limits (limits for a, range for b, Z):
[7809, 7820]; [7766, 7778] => 0.0065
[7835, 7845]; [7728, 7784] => -0.0081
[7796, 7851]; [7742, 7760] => 0.0099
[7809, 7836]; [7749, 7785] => 0.0098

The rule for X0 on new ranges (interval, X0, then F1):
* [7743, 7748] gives 0.818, 6.58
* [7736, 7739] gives 0.822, 6.64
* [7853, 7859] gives 0.830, 6.76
